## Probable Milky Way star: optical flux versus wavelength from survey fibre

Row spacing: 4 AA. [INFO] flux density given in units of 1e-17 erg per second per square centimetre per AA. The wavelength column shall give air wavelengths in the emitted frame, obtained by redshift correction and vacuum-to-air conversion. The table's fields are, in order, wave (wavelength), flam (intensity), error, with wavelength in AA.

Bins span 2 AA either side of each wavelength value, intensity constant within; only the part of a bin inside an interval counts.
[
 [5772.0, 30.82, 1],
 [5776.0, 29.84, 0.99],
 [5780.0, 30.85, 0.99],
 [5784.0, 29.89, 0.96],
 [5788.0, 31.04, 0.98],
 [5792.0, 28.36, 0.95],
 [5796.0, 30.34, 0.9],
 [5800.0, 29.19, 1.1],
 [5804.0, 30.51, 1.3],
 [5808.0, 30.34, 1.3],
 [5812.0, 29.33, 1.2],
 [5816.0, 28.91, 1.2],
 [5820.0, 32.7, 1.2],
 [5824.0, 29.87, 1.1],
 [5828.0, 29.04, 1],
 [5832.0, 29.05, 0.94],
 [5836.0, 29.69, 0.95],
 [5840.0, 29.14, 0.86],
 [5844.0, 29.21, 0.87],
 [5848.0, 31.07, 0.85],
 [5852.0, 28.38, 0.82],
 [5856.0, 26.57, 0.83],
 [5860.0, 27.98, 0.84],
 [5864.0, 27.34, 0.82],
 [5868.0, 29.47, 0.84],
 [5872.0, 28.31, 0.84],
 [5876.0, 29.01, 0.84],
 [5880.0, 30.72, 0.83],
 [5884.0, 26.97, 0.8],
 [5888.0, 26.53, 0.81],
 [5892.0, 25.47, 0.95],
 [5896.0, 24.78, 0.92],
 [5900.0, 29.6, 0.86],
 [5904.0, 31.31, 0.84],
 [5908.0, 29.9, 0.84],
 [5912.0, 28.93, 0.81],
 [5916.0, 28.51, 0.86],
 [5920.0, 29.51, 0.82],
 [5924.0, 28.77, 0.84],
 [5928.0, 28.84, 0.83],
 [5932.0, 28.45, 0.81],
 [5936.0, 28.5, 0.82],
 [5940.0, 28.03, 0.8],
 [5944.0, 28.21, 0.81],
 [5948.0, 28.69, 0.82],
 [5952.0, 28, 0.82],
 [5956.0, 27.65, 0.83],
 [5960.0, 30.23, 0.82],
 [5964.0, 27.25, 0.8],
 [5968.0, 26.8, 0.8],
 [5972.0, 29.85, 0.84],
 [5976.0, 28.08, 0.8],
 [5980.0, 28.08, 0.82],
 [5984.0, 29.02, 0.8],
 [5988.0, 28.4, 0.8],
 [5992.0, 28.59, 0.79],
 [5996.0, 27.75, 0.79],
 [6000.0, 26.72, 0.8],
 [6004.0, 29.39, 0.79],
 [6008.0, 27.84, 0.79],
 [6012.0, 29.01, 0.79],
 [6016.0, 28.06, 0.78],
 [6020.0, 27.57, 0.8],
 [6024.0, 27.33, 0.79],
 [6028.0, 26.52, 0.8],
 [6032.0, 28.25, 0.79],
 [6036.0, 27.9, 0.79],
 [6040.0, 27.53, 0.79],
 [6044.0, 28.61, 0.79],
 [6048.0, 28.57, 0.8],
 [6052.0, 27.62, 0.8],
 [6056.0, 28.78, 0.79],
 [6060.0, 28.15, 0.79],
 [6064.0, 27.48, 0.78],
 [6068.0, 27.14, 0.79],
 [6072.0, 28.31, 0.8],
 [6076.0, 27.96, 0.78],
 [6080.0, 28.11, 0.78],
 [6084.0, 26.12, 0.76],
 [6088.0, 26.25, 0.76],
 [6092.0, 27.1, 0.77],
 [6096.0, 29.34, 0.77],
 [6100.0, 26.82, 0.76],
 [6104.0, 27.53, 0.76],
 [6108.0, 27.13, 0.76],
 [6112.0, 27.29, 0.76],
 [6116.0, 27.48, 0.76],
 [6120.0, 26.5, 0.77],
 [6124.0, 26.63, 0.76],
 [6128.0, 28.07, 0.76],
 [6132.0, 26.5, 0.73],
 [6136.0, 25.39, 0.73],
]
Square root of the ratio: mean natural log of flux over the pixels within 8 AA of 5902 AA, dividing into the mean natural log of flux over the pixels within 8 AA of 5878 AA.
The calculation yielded 1.00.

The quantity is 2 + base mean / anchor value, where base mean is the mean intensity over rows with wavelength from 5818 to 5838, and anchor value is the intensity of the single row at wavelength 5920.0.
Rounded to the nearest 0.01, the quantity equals 3.02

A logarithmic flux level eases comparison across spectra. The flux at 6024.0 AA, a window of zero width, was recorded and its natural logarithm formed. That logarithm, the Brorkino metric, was 3.31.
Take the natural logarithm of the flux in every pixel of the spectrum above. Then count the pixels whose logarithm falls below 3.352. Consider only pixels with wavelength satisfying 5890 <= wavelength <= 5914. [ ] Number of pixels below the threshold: 2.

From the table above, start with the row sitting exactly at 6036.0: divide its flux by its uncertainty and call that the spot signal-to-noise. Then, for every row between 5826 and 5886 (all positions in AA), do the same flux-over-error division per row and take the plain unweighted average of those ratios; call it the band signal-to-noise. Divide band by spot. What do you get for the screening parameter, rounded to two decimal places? 0.95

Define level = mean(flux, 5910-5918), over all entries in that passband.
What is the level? 28.7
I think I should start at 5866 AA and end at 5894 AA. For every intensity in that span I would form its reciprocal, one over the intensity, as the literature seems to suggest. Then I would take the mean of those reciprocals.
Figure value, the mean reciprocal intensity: 0.0358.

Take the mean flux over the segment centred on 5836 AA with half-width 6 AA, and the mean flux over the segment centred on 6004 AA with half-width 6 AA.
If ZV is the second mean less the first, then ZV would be -1.3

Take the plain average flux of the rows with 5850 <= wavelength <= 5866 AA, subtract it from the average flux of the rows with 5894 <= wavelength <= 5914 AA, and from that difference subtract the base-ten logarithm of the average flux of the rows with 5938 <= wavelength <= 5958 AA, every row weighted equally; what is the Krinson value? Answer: -0.1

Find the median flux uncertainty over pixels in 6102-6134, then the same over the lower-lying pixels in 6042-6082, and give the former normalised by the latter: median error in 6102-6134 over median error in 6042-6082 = 0.962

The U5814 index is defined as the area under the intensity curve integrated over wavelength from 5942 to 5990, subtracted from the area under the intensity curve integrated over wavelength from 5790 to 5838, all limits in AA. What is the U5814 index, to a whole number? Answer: 68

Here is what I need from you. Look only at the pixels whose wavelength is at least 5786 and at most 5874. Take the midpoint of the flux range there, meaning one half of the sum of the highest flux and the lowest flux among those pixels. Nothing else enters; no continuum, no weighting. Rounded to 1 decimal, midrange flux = 29.6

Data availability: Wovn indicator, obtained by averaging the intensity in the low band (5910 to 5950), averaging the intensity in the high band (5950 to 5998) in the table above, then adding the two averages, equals 57.0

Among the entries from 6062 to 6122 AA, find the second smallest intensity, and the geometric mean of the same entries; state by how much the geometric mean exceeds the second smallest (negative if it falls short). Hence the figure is 1.1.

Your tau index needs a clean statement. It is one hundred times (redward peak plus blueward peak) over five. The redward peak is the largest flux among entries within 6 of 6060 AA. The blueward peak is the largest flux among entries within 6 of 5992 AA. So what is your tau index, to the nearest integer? 1147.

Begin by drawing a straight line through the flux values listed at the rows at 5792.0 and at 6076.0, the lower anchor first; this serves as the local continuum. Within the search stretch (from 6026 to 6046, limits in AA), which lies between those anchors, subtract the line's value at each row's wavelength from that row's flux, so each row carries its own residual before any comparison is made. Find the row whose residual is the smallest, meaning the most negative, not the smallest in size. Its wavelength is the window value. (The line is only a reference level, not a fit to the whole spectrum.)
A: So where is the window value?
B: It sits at 6028.0 AA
